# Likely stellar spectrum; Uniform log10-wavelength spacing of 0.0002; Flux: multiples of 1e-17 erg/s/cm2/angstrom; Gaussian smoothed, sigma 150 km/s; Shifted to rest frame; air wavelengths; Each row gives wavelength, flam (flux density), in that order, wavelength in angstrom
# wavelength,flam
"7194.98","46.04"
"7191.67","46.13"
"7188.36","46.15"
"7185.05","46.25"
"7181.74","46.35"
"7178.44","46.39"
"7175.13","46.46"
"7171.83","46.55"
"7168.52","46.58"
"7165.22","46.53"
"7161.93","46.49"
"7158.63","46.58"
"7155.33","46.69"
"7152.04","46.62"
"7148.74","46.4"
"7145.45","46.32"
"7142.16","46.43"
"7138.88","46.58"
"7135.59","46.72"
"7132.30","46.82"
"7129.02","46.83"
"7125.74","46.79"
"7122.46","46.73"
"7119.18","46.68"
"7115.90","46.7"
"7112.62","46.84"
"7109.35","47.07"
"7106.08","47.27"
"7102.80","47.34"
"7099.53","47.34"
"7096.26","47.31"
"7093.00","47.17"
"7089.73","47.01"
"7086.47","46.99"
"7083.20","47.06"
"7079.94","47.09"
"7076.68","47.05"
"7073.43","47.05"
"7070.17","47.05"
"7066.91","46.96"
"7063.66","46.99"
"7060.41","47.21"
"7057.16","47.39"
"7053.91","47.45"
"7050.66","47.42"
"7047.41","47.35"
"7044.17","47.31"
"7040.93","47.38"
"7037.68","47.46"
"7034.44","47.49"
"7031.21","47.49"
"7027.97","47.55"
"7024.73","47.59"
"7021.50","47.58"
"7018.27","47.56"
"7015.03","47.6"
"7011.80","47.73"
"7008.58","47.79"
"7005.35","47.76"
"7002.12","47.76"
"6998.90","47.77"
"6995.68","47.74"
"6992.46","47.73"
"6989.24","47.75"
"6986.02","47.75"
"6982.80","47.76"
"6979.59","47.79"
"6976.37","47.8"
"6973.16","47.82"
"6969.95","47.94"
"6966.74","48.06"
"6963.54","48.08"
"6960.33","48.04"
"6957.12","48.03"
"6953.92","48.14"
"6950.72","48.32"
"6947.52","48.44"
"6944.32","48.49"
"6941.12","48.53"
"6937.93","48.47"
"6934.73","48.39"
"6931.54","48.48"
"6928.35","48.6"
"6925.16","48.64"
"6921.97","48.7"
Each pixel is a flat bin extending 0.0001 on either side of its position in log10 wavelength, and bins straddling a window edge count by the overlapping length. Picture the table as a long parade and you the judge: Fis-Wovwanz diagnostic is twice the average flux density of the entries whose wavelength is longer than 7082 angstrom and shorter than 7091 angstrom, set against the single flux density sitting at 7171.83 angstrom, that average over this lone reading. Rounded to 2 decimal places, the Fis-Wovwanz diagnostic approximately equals 2.02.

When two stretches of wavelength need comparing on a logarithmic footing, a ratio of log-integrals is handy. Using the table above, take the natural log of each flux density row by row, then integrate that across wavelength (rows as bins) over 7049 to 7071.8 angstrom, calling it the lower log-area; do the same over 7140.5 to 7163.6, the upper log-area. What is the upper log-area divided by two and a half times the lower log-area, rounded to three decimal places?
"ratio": 0.404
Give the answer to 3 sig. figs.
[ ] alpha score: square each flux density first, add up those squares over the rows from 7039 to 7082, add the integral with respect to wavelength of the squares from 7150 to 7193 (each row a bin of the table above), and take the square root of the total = 349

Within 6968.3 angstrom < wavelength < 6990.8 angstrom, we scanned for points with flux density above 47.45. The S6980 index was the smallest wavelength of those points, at 6969.95 angstrom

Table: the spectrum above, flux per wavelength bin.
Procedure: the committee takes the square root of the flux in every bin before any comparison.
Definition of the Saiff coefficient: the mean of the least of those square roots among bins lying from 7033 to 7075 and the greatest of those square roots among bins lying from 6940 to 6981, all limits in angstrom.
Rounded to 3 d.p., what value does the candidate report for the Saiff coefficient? 6.910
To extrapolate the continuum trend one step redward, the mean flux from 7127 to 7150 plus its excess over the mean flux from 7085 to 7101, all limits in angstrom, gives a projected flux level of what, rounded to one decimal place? 46.0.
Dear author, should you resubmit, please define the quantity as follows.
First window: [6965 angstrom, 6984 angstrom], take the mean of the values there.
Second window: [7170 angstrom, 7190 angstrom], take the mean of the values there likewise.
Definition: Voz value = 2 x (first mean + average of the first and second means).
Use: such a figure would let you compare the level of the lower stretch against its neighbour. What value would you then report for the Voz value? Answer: 190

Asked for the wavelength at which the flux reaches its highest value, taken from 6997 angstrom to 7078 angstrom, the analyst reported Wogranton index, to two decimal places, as 7008.58 angstrom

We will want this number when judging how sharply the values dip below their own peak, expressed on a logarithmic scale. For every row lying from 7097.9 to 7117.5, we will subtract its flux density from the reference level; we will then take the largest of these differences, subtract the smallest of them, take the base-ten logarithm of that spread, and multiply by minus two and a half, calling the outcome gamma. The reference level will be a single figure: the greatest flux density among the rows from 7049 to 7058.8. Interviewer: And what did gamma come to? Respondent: 0.5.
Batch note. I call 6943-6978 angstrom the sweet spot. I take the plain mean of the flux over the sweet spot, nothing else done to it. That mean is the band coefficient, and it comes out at 48.1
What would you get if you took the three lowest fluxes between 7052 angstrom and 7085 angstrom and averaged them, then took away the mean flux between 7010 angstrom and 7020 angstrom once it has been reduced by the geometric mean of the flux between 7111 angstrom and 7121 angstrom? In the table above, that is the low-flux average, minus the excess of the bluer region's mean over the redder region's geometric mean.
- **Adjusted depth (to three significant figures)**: 46.1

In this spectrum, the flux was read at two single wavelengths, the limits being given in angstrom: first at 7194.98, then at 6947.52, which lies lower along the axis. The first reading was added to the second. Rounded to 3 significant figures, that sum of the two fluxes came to 94.5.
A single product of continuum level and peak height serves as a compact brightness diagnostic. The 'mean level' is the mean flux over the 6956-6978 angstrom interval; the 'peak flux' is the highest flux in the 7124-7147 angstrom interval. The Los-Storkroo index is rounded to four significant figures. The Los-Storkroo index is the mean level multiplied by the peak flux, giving 2246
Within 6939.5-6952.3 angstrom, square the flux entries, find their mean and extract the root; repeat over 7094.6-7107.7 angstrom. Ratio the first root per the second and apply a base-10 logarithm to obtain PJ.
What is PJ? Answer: 0.010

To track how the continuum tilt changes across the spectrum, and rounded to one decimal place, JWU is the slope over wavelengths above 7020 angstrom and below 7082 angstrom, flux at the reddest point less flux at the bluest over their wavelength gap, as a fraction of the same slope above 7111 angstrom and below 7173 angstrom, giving 1.7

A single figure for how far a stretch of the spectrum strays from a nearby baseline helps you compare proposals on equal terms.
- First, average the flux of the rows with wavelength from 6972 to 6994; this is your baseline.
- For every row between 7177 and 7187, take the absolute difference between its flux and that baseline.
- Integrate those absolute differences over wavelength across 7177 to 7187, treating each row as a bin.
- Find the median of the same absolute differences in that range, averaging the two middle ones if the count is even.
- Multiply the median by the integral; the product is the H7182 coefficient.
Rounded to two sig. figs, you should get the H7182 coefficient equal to 20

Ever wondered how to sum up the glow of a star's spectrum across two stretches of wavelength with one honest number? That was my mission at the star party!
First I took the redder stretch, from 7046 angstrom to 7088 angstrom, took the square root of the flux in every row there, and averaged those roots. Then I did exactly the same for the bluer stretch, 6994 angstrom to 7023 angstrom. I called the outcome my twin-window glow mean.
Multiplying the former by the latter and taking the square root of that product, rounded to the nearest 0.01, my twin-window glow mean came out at 6.89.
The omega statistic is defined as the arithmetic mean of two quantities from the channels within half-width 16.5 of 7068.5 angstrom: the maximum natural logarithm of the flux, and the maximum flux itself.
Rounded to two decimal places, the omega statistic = 25.65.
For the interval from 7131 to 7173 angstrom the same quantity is 25.33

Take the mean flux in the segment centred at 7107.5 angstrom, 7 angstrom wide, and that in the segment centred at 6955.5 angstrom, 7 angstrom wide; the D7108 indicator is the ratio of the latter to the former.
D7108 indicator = 1.019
